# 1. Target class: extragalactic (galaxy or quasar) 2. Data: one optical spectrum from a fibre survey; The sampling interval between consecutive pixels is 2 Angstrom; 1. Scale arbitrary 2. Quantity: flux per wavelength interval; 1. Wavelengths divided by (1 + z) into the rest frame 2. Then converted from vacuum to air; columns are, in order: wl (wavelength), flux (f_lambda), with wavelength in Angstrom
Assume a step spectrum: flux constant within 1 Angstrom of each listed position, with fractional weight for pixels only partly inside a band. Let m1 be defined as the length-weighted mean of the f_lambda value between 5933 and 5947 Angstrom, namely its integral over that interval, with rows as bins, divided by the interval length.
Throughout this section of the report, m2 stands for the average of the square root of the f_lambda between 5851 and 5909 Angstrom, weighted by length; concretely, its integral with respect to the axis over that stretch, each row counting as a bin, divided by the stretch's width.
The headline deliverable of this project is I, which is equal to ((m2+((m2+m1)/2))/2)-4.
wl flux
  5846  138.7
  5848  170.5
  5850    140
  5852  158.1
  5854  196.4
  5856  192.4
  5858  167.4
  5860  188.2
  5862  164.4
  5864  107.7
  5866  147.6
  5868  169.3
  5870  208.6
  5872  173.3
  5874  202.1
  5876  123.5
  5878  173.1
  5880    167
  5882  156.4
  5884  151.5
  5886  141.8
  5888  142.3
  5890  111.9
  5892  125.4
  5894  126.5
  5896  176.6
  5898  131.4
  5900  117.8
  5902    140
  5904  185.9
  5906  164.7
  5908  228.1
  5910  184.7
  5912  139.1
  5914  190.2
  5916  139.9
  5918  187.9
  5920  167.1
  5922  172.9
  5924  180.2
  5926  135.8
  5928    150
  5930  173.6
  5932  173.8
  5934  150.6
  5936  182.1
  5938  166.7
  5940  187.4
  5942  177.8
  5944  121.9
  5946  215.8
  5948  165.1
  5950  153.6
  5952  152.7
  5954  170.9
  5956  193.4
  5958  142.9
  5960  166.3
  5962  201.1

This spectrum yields 48.4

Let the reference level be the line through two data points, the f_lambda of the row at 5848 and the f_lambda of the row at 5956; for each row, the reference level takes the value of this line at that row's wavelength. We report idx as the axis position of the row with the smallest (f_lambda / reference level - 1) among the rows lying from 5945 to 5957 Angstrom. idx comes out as 5952 Angstrom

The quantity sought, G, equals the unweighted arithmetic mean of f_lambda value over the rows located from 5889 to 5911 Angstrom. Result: 154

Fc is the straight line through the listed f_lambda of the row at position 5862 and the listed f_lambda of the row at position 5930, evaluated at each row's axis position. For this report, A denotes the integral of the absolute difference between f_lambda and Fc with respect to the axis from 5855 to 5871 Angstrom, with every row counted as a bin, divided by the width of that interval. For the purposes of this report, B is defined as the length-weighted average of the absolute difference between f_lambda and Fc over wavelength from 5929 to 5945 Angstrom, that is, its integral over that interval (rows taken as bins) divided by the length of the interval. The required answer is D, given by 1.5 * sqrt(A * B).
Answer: 26.0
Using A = 22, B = 13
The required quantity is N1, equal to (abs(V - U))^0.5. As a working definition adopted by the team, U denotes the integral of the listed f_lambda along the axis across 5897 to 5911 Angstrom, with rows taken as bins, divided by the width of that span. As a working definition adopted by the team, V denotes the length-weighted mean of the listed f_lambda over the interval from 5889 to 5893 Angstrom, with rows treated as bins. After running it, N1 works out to 6.8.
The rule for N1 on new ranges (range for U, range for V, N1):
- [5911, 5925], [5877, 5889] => 3.6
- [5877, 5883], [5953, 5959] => 1.9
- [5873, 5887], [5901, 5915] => 4.1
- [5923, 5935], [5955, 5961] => 2.6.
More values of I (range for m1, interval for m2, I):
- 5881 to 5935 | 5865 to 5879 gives 45.1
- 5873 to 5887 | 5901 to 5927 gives 45.6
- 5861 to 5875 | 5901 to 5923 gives 47.7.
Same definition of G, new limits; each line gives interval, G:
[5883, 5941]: 160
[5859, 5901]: 153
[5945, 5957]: 175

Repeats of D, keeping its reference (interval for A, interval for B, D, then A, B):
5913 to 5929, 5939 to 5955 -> 29.1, 18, 22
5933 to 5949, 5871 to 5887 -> 28.5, 20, 18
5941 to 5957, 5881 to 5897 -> 37.5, 22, 28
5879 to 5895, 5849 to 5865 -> 36.7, 27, 22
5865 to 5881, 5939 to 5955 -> 30.9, 20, 22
